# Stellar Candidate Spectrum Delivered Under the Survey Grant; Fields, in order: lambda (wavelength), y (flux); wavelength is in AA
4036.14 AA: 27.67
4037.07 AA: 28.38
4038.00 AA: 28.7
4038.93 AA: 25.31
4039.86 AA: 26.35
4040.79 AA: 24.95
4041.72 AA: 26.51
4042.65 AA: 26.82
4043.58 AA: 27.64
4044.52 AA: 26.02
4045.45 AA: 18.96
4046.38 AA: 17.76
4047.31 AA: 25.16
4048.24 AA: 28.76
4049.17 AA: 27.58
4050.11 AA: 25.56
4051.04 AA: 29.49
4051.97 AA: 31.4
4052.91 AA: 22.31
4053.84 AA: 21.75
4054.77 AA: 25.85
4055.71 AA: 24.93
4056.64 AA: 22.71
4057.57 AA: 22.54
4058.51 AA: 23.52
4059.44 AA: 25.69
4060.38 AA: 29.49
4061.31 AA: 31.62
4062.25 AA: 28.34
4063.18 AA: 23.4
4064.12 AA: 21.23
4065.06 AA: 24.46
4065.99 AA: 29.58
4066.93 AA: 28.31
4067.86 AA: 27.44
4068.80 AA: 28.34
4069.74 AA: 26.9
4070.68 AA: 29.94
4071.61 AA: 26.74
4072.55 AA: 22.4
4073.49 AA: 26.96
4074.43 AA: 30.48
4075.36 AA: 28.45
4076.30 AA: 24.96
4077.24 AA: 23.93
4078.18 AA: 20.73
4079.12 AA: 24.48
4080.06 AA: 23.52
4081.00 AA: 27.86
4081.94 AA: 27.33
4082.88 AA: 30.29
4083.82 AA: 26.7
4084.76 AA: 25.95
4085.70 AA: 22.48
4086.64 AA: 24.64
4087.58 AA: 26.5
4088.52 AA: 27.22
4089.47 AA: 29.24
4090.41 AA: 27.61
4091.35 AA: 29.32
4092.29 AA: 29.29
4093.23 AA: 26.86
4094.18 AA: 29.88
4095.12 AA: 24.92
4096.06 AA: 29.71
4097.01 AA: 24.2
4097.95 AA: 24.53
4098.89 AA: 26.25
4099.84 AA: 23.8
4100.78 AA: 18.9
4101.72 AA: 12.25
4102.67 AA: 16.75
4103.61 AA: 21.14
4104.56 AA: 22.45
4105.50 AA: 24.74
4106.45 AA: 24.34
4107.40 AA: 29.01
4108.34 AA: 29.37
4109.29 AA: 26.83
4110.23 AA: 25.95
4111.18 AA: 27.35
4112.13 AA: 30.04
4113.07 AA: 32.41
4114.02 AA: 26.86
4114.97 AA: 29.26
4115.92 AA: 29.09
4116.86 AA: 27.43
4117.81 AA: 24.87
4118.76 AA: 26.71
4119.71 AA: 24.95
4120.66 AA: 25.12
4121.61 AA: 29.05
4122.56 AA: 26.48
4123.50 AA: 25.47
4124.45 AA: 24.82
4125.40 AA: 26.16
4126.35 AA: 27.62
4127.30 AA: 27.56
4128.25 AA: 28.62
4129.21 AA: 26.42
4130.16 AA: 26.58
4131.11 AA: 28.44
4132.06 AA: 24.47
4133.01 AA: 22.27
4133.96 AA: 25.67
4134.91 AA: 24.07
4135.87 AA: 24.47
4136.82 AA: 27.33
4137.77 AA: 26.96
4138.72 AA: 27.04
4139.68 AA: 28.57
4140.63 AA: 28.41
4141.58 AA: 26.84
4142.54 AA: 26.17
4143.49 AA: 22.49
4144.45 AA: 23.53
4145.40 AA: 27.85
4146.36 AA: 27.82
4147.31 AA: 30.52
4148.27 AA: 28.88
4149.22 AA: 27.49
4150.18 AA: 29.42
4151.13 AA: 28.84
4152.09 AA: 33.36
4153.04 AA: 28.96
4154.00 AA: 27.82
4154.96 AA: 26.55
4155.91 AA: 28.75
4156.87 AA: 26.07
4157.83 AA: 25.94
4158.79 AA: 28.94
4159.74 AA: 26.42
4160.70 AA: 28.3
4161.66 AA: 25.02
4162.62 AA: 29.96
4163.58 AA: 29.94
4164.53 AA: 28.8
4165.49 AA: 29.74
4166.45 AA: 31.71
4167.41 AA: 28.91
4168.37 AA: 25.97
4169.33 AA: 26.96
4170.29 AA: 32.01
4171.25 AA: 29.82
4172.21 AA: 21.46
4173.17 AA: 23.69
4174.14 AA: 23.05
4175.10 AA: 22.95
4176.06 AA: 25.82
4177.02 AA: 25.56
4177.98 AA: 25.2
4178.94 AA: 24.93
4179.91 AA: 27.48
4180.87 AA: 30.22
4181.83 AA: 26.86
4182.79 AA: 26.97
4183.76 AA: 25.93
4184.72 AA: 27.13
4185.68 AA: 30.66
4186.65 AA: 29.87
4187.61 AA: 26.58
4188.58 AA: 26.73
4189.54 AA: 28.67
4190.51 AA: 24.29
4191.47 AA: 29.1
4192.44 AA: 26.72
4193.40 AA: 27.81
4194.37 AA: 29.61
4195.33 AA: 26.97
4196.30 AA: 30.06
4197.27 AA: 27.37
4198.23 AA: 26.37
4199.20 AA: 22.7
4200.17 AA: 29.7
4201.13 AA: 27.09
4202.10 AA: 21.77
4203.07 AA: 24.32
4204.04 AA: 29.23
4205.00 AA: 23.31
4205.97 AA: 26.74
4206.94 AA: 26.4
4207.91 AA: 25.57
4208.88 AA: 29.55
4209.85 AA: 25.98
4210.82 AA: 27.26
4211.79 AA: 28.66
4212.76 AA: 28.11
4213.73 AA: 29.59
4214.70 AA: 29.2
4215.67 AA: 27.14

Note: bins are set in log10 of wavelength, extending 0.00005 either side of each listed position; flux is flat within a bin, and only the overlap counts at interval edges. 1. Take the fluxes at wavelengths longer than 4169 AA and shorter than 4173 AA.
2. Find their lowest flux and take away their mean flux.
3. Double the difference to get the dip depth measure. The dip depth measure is -12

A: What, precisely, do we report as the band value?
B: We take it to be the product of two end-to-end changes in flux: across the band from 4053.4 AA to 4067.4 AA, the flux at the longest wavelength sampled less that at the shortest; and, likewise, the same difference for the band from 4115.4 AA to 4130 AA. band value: -18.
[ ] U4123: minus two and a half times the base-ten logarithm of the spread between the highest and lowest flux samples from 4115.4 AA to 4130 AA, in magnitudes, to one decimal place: -1.6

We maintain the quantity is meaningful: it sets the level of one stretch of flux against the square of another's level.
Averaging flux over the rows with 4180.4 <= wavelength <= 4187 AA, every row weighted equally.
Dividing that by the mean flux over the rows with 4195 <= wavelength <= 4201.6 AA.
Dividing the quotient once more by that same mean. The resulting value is 0.0382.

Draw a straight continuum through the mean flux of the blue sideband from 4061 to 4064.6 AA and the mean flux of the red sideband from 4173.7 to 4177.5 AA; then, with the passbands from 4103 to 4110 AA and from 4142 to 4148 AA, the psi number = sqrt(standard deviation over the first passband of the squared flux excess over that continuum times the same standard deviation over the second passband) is 9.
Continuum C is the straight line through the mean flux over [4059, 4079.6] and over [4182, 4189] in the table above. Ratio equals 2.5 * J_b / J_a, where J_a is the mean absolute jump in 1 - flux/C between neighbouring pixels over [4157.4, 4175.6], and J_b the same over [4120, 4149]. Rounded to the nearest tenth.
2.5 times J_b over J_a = 1.7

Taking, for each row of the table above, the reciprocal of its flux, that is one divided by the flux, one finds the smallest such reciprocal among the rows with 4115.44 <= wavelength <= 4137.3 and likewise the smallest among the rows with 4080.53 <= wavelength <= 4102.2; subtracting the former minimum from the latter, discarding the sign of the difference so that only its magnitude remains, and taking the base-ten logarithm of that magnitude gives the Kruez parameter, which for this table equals -2.9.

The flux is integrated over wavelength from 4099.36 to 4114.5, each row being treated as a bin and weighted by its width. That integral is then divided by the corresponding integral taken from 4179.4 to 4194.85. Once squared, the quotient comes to 0.75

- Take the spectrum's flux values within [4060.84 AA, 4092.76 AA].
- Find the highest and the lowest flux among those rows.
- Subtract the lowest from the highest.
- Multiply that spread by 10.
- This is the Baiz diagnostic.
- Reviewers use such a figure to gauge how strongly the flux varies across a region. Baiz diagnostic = 109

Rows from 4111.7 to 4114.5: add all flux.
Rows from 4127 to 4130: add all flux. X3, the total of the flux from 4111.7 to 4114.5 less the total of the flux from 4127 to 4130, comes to 7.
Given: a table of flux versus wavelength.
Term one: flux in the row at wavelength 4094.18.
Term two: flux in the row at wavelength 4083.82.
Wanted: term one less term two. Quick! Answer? 3.2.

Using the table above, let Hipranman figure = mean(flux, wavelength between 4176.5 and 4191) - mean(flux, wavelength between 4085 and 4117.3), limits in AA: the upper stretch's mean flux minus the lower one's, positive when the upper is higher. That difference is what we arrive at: 1.2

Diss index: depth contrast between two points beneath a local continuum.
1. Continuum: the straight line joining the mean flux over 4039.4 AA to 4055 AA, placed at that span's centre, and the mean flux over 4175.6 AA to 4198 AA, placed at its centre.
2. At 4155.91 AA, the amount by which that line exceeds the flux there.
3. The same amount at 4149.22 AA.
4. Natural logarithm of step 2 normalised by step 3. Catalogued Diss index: 1.1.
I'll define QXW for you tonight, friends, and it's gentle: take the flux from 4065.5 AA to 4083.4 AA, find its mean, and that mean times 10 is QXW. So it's 268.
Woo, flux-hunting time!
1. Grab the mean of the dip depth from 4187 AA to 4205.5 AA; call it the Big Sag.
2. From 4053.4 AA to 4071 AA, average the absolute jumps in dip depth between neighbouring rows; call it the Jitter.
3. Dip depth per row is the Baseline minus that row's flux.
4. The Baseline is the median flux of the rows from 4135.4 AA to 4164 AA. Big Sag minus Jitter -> -1.3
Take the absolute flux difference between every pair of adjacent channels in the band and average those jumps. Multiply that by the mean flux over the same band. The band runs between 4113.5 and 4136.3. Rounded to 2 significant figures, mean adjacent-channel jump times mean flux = 44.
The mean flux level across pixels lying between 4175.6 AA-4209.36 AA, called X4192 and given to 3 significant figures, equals 27.0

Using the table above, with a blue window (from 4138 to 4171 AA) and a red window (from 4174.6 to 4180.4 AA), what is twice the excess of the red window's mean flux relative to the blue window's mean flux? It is -5.5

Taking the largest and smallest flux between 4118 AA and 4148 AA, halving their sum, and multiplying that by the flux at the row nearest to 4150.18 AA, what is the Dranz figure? 777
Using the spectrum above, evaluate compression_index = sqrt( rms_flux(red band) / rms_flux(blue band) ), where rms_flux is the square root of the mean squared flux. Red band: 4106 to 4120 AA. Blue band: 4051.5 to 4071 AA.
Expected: 1.025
